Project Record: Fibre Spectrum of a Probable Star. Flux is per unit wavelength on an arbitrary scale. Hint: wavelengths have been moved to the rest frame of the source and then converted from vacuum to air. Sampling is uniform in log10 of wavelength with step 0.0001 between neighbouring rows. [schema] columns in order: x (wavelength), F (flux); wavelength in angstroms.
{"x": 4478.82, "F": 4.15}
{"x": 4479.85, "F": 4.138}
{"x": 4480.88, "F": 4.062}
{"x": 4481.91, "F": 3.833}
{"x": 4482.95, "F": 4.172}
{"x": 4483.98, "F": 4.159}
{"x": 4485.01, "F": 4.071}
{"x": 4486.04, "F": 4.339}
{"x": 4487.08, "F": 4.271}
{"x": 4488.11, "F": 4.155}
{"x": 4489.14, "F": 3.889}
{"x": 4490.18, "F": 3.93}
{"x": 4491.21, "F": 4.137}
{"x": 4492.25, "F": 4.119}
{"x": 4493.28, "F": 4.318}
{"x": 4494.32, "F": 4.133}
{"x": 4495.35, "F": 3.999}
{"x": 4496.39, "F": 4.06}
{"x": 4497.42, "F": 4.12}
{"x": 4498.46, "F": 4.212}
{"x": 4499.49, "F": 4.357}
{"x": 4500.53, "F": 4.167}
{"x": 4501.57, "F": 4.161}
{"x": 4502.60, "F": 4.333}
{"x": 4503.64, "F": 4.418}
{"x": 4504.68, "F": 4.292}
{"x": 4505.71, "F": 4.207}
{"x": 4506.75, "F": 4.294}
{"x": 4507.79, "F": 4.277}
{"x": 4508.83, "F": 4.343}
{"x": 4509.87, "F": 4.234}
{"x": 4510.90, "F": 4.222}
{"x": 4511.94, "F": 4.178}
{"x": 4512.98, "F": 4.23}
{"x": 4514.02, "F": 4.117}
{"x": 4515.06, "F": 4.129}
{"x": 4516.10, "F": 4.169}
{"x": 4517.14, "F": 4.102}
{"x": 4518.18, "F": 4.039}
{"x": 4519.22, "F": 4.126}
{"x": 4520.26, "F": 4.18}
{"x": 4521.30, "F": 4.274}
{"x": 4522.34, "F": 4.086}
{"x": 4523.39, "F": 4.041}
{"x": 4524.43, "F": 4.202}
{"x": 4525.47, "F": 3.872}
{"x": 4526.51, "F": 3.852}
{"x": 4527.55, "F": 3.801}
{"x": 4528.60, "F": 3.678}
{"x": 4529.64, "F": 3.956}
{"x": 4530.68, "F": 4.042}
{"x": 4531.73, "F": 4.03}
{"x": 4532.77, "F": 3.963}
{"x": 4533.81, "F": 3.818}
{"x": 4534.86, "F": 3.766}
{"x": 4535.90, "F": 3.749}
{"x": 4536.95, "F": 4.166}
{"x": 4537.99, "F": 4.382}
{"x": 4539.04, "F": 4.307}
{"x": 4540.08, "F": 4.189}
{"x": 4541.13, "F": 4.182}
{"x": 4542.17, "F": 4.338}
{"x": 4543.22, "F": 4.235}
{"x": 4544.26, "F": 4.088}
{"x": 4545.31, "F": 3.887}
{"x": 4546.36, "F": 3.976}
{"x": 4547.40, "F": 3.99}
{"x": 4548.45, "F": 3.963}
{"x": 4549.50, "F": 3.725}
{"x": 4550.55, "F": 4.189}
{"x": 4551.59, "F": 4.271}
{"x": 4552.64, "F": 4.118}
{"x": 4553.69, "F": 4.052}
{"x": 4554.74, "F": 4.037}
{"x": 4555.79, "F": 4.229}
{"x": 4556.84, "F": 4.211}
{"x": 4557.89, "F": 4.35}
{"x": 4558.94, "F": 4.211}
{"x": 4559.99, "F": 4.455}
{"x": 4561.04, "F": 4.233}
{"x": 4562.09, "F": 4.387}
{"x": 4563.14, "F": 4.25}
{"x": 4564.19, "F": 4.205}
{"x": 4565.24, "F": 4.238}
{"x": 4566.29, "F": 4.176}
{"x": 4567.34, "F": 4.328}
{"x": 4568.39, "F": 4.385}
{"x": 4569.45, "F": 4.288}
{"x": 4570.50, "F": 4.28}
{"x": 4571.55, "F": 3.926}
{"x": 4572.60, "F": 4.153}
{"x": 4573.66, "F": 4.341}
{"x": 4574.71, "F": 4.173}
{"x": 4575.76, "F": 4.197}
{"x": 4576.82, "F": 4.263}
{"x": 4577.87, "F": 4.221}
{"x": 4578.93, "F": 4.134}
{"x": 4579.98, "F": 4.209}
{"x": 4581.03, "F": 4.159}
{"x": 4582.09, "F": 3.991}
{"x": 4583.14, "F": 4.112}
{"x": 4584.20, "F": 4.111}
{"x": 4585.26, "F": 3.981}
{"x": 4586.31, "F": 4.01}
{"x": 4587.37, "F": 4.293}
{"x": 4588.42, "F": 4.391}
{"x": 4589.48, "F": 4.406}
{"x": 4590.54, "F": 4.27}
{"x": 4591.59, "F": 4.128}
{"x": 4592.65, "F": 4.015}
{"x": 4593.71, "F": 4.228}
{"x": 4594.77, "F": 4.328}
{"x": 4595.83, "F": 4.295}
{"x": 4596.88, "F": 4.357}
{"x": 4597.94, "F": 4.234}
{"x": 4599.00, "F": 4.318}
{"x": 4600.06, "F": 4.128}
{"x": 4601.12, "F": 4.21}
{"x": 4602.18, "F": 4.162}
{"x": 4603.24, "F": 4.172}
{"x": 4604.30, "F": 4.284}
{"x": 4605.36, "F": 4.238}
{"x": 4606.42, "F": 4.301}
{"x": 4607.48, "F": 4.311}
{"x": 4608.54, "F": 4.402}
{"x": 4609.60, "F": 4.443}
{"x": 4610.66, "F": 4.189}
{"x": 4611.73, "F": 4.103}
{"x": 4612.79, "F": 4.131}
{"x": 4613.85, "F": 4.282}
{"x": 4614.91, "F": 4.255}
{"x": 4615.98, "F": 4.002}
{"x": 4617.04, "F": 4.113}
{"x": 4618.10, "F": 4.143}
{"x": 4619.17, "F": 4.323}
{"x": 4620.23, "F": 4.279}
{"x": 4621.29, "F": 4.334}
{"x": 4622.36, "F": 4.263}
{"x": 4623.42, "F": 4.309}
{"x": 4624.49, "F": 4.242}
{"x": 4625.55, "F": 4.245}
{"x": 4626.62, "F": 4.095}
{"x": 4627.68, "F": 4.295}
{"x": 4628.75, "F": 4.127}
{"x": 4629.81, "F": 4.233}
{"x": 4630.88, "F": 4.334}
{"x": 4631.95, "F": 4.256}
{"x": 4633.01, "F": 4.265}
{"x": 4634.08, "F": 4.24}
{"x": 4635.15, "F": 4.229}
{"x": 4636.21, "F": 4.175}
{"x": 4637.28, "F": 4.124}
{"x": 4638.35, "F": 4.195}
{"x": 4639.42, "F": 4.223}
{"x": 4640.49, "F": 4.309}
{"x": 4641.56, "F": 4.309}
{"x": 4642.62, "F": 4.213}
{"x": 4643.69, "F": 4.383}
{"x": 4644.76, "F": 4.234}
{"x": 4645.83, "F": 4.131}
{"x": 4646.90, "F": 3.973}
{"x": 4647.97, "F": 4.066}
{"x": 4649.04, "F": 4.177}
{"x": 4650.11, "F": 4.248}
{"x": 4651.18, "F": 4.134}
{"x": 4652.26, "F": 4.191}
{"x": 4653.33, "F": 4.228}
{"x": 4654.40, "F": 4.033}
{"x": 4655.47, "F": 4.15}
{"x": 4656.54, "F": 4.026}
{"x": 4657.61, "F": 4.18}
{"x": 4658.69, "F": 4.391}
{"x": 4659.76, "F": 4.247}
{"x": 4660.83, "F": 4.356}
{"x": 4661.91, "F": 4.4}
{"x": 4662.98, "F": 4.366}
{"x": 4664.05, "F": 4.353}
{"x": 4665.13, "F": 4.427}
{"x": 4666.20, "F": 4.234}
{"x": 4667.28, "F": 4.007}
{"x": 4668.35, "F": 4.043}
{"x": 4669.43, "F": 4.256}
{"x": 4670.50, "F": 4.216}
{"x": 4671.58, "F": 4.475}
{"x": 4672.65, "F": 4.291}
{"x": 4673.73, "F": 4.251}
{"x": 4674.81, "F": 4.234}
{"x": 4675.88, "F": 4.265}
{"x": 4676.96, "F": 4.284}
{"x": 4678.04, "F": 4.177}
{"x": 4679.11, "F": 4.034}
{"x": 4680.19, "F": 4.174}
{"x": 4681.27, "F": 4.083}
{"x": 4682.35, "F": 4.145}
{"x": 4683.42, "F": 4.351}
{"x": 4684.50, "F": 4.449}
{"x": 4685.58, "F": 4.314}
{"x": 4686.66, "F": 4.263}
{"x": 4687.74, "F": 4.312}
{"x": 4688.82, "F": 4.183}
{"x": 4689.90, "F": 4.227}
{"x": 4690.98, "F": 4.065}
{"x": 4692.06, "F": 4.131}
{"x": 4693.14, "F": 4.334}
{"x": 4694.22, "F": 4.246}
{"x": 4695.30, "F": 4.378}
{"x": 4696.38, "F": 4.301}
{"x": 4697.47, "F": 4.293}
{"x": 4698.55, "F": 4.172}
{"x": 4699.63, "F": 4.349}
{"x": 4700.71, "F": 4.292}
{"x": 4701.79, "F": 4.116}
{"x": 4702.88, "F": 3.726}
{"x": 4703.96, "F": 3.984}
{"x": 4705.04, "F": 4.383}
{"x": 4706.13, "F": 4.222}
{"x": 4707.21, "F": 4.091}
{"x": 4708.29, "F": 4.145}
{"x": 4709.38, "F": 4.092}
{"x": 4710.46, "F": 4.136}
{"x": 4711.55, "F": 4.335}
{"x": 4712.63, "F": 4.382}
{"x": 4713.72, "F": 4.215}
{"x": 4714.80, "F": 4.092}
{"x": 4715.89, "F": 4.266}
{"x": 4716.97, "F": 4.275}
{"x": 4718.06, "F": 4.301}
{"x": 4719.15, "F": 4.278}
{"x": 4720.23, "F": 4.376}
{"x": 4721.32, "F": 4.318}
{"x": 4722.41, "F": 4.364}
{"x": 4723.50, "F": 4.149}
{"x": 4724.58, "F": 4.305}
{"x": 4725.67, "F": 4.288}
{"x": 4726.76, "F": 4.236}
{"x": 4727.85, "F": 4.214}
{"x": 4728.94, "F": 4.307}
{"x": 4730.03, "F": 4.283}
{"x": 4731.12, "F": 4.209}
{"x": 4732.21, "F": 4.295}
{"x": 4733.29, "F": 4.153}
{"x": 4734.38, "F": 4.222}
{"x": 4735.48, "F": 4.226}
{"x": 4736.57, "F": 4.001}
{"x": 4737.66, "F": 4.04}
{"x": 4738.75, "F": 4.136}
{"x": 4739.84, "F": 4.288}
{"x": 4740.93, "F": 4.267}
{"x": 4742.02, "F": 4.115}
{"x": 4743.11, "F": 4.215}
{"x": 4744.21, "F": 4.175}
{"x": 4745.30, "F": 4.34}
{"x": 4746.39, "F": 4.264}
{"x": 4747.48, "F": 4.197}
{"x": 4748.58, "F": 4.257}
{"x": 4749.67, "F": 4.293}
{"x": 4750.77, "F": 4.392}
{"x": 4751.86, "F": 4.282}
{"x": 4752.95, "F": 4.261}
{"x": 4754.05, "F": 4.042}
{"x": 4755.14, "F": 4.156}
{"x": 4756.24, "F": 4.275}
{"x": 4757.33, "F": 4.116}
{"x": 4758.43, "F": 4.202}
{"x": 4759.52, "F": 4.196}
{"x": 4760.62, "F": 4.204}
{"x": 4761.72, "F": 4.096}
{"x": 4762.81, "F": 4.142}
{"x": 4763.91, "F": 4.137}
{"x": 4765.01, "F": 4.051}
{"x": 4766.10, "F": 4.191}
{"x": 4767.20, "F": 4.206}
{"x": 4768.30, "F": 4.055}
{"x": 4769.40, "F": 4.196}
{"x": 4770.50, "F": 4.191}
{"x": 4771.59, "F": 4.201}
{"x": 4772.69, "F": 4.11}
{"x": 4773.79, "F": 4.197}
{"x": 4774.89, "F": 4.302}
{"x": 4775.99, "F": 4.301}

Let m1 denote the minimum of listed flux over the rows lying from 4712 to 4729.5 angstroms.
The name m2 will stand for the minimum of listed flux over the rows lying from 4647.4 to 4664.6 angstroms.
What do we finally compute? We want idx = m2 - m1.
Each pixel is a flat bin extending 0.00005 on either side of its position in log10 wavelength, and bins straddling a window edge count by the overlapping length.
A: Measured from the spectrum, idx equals -0.066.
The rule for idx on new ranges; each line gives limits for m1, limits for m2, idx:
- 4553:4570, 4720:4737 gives -0.036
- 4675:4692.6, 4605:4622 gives -0.032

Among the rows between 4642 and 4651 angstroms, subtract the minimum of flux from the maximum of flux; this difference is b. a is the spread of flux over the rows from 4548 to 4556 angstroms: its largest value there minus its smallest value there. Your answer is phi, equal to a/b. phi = 1.3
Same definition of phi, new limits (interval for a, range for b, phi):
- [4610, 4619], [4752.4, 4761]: 1.2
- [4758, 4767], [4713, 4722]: 0.5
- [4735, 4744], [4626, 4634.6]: 1.2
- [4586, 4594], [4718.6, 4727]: 1.7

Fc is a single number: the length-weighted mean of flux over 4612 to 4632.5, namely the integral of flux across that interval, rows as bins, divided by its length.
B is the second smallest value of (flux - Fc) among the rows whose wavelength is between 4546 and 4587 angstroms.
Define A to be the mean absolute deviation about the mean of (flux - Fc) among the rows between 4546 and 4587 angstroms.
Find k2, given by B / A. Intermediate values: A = 0.11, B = -0.30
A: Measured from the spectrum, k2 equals -2.60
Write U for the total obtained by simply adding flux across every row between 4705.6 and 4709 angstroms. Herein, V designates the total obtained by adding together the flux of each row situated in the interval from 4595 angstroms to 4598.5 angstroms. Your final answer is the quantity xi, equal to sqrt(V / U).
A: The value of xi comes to 1.02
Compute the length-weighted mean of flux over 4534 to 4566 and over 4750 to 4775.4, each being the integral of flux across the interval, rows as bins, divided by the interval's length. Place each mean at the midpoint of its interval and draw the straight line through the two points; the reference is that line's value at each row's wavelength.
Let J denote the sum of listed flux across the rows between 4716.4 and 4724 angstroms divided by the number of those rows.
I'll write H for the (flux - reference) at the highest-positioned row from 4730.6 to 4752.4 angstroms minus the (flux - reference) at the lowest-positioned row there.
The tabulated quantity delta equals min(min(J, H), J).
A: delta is 0.07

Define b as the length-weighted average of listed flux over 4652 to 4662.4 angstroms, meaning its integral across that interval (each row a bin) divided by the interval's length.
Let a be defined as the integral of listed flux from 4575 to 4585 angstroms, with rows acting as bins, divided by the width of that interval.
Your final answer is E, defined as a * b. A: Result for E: 17.5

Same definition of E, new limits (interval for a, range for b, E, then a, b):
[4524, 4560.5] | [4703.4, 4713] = 17.1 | 4.06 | 4.19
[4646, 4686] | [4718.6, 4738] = 17.9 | 4.22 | 4.24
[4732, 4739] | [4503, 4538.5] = 17.0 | 4.15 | 4.10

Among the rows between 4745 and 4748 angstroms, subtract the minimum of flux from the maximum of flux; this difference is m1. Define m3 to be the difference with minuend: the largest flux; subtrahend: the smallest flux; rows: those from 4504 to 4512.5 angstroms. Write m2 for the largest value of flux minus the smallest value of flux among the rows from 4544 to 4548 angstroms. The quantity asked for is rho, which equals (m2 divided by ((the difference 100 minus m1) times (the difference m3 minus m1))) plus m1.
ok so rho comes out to 0.23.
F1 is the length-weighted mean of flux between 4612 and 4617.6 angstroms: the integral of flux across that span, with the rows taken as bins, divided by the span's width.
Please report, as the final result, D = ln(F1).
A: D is 1.425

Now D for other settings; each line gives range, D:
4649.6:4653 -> 1.431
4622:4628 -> 1.445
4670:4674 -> 1.461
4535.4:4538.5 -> 1.411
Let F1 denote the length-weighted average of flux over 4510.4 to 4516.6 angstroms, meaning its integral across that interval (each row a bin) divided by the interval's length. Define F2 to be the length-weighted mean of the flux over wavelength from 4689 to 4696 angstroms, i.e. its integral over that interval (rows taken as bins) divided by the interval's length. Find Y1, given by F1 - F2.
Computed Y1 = -0.06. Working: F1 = 4.17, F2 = 4.23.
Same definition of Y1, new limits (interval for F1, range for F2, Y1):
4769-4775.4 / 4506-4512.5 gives -0.05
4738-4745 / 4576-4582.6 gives 0.04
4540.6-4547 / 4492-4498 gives -0.01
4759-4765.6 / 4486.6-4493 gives 0.04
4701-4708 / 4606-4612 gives -0.20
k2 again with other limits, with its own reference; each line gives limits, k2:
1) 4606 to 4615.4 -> -1.06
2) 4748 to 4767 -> -2.38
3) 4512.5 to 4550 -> -3.36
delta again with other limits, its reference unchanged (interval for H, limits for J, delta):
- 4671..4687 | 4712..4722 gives -0.21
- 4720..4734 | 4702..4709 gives -0.23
